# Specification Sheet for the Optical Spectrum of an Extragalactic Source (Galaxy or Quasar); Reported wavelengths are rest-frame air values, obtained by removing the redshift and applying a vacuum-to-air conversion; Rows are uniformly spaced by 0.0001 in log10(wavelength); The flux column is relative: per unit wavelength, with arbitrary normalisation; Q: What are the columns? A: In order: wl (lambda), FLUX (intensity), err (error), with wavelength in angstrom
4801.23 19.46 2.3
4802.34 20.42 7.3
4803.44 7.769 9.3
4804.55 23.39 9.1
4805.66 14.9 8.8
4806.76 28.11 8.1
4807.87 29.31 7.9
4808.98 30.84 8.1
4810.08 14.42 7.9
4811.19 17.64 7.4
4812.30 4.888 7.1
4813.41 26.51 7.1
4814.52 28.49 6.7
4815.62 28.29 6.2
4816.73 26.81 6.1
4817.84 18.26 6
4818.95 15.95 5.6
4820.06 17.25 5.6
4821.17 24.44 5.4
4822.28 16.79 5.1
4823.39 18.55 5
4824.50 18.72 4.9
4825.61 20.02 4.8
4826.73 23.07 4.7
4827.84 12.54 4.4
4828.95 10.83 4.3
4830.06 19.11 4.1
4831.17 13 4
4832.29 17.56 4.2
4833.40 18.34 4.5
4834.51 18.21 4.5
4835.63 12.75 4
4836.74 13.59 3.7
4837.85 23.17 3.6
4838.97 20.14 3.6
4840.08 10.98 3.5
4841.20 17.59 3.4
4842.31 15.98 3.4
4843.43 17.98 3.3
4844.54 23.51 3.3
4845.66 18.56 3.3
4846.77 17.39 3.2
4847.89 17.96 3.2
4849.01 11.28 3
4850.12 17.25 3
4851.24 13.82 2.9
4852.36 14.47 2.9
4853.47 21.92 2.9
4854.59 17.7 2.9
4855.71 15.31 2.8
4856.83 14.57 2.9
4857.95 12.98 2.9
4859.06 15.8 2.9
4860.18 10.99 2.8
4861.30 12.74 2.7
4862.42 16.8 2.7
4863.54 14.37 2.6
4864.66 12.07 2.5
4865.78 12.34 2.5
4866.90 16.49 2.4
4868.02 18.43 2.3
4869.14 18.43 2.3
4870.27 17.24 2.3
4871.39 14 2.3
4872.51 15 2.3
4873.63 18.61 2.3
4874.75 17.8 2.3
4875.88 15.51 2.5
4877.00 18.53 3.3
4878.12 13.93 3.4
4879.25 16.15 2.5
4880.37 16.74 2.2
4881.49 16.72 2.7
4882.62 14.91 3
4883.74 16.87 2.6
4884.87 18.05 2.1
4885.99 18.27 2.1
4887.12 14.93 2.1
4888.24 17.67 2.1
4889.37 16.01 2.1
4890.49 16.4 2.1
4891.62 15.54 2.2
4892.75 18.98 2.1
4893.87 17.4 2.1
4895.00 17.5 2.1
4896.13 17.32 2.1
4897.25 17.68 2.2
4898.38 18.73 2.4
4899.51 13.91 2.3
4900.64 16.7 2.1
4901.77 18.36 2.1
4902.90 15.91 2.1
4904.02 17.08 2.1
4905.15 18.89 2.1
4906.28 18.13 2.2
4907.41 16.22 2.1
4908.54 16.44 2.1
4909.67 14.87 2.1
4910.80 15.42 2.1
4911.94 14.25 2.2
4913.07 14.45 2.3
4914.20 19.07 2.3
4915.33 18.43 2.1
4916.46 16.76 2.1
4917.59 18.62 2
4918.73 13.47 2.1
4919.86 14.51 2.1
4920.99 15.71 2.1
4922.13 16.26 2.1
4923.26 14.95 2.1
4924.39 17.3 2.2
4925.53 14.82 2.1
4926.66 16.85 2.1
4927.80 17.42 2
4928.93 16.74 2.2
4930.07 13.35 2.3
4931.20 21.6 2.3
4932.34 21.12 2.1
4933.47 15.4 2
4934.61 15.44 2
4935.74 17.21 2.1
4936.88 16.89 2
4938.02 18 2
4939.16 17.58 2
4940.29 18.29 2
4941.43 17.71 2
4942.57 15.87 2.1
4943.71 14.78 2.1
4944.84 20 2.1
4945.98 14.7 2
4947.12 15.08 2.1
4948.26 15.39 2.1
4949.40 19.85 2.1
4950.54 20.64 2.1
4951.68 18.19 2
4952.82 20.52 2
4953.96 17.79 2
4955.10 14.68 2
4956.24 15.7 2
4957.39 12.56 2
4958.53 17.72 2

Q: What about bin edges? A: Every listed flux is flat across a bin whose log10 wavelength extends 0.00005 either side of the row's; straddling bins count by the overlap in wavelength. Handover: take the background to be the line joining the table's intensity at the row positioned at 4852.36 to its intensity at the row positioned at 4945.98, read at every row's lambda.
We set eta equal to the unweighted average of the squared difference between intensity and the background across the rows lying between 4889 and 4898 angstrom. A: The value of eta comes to 7.4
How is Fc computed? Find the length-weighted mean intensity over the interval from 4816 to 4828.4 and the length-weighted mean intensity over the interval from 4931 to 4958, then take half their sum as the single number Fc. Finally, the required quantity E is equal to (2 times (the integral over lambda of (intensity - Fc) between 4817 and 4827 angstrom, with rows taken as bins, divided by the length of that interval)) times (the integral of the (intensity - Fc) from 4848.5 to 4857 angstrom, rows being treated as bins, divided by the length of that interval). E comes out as -5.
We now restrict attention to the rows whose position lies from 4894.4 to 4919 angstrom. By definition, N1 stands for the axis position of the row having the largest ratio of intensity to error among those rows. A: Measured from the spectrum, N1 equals 4917.59 angstrom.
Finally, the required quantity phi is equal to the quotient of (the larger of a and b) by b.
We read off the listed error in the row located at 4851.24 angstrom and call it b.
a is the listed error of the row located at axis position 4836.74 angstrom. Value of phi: 1.3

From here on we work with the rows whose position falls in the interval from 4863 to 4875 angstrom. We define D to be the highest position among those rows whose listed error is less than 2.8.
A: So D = 4874.75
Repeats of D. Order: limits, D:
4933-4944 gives 4943.71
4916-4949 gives 4948.26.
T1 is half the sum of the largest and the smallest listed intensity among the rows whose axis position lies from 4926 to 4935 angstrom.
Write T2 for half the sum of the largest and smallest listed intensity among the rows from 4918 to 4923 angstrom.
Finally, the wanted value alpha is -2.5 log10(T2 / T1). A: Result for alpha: 0.18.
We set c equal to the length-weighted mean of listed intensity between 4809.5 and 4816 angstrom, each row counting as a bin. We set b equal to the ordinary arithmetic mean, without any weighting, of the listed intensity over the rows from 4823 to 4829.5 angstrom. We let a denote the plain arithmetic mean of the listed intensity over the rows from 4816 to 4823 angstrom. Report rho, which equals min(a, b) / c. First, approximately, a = 20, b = 17.3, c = 19.9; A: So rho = 0.87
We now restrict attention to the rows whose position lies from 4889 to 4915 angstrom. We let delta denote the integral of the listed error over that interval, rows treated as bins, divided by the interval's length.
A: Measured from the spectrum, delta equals 2.16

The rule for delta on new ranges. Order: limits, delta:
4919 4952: 2.09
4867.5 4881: 2.50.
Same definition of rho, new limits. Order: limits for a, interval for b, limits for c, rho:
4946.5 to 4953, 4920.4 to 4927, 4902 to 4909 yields 0.93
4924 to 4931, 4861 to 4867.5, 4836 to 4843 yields 0.84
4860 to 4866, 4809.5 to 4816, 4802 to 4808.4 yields 0.64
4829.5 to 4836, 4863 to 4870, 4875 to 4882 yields 0.94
